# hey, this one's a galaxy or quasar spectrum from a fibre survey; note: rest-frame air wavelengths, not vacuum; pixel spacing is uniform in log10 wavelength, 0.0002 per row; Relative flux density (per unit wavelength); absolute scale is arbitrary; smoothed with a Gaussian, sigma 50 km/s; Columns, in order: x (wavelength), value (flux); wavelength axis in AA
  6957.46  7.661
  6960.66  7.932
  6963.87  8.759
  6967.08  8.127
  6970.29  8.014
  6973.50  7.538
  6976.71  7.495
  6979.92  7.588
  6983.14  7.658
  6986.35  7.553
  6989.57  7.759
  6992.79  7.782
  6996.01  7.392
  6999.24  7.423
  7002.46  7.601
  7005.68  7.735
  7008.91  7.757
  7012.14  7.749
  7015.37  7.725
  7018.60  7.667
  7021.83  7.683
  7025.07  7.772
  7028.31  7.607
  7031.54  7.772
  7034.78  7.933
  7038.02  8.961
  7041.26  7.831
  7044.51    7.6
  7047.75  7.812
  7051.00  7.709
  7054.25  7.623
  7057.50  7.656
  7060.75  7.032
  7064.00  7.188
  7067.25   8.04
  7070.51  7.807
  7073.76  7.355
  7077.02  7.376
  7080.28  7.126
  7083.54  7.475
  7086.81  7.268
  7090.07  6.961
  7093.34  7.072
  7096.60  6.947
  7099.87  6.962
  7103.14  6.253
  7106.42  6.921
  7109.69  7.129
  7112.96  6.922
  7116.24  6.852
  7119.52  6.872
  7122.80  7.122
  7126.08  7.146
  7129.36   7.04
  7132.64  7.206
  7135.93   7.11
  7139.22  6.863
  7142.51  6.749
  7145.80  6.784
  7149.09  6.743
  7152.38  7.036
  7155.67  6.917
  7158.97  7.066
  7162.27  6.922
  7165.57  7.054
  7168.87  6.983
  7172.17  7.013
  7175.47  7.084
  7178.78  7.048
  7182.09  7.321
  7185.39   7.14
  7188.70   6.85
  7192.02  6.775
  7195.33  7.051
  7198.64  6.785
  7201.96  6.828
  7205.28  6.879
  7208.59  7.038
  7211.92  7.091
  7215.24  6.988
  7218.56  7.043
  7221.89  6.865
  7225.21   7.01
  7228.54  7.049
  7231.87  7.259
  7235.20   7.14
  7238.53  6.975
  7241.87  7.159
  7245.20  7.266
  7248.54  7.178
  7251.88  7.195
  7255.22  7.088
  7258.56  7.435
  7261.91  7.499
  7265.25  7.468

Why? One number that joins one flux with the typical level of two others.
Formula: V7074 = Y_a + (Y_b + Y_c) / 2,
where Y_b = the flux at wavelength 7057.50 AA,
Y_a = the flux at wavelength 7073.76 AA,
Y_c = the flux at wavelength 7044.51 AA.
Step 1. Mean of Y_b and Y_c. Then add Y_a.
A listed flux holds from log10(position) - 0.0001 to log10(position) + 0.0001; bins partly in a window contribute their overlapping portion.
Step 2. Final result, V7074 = 15.0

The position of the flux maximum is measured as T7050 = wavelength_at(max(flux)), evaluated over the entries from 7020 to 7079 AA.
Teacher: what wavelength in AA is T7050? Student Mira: 7038.02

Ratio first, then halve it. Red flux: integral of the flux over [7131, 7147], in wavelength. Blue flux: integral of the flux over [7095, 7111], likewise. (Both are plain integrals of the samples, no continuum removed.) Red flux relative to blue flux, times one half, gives 0.51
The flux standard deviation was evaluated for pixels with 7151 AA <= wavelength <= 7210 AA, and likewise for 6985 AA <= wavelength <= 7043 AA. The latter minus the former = 0.19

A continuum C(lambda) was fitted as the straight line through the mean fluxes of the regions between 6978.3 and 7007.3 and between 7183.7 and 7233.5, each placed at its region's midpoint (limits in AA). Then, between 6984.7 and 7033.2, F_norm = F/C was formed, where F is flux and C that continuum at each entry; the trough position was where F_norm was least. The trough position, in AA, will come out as 6996.01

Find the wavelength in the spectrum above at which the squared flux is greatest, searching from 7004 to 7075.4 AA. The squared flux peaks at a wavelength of 7038.02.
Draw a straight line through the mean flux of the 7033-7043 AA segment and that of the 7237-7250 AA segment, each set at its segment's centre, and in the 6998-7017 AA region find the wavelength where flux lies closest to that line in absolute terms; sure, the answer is 7012.14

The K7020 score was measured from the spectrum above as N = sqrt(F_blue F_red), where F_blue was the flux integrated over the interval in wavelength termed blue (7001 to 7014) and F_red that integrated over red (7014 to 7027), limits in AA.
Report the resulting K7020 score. 100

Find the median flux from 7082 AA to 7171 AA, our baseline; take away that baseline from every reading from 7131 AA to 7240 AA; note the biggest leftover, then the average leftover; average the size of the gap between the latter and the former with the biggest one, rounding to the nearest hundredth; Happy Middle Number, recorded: 0.35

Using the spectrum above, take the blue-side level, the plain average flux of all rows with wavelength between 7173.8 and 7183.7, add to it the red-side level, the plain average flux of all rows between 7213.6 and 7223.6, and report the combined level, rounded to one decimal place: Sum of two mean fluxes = 14.1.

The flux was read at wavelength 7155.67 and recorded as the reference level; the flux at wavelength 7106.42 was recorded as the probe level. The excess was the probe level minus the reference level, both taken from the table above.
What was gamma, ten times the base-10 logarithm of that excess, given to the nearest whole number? -24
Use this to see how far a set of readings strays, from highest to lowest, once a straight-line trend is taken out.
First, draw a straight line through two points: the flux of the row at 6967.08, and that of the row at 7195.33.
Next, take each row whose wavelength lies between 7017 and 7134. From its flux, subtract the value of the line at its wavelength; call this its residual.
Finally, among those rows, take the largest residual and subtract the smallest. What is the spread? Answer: 2.40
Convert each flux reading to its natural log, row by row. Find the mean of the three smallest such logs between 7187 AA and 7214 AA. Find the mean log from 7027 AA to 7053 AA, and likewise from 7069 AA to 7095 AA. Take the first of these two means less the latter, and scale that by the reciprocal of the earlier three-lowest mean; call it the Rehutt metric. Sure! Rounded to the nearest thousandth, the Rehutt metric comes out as 0.041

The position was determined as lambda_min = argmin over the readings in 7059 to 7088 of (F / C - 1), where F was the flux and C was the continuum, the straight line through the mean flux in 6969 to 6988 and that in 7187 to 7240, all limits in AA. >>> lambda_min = 7060.75 AA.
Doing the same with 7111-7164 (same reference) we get 7142.51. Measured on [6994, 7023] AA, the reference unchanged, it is 6996.01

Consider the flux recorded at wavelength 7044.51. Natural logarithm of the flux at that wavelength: 2.03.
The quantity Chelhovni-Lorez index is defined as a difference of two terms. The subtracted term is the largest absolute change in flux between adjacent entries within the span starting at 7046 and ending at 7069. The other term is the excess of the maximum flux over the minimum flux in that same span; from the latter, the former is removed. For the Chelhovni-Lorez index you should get 0.16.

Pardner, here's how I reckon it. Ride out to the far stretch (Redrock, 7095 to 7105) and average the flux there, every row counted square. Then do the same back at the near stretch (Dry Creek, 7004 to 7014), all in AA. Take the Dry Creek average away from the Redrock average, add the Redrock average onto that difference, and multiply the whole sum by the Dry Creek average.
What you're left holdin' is 44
